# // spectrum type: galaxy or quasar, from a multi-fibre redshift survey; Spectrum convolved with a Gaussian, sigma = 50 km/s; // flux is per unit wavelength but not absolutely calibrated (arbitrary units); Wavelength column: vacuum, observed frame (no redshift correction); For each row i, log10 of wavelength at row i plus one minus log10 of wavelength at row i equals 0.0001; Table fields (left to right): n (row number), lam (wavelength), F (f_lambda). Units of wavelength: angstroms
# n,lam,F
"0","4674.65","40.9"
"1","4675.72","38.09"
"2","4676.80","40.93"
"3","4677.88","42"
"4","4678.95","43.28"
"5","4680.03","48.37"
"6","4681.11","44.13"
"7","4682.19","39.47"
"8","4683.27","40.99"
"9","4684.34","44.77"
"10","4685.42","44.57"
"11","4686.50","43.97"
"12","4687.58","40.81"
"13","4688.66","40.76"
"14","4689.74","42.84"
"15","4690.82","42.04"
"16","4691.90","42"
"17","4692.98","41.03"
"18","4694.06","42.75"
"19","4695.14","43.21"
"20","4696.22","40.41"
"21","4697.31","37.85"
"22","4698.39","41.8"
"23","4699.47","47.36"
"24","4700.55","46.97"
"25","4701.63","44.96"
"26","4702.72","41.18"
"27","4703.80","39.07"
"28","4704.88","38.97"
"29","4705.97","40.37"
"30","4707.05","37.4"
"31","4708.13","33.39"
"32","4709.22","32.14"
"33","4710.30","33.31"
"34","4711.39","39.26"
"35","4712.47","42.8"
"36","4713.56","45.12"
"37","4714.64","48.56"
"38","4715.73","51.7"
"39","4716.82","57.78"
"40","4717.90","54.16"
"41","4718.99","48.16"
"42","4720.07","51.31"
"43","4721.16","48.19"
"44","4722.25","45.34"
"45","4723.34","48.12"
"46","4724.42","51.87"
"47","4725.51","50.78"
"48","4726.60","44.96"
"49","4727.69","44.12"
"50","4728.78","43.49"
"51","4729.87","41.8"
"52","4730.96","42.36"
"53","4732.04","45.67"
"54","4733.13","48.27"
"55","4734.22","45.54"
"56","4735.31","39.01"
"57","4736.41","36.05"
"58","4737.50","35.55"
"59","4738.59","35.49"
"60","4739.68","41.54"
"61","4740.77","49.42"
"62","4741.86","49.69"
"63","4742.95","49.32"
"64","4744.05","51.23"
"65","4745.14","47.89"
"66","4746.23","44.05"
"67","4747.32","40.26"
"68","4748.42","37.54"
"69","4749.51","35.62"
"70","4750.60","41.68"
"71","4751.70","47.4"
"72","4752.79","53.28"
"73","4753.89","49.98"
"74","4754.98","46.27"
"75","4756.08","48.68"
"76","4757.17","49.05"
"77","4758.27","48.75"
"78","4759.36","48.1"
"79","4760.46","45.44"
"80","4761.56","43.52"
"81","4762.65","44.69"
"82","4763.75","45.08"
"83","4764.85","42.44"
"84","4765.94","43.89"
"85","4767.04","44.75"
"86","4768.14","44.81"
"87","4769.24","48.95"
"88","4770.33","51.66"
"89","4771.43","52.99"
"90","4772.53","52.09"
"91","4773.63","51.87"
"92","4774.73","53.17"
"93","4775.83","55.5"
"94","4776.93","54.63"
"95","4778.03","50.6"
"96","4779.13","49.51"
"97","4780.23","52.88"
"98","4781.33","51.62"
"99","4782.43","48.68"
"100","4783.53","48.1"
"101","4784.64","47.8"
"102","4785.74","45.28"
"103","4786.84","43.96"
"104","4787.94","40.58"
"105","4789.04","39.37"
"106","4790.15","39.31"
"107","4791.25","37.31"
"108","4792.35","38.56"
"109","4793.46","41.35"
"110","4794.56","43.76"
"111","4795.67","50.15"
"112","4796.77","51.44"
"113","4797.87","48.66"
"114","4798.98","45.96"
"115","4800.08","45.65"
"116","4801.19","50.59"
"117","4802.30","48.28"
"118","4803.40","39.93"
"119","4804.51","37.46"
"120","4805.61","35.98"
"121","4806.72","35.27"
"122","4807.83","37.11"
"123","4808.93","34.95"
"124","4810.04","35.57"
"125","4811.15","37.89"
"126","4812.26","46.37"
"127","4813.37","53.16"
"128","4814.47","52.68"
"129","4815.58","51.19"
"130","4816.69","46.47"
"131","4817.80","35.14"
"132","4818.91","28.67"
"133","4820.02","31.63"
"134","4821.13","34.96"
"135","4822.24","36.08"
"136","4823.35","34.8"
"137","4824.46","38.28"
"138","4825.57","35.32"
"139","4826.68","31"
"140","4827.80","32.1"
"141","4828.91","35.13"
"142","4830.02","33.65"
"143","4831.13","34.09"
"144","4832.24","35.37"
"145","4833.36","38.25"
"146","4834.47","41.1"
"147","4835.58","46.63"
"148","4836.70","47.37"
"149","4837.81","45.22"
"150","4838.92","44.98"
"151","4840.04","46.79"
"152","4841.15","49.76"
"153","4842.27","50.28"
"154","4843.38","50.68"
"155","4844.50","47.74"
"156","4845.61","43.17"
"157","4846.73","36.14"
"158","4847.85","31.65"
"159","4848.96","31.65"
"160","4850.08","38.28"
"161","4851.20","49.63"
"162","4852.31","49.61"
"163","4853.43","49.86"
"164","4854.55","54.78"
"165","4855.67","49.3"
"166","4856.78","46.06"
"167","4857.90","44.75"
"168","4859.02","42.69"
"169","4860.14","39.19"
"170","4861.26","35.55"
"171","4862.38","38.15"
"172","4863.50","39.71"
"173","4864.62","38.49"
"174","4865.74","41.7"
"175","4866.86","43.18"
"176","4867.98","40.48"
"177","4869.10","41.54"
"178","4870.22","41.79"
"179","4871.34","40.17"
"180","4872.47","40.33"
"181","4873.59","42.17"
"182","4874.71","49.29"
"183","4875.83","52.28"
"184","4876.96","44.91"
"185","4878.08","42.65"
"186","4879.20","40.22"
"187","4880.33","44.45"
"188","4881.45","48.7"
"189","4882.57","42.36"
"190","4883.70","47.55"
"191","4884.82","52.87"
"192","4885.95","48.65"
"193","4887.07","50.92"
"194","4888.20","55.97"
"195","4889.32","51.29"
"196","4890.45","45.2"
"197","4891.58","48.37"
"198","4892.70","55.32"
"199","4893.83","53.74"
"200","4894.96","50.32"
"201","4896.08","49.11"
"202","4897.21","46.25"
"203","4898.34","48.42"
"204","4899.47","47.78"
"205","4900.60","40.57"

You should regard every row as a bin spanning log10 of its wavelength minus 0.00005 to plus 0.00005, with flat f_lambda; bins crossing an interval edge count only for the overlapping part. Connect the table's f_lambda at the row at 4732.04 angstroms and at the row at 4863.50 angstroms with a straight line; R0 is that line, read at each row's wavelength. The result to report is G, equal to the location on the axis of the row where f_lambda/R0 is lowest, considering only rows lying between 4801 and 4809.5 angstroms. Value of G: 4808.93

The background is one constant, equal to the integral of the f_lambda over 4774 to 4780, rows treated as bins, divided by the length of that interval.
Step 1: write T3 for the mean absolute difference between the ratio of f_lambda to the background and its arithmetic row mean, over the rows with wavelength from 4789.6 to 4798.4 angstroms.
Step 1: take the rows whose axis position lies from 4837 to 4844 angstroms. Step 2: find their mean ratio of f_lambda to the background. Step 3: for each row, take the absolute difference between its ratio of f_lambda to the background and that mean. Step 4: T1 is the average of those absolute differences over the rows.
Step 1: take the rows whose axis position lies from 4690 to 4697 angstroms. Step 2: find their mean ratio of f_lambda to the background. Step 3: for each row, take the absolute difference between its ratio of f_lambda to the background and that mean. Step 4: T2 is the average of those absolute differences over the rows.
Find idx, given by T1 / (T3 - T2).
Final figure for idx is 1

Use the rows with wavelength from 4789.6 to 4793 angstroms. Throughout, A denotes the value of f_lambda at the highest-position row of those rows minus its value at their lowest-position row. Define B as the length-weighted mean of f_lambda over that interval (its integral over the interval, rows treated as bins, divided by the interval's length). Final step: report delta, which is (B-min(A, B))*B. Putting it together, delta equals 1509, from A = -1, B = 38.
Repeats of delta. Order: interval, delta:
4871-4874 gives 1583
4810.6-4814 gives 1417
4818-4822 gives 845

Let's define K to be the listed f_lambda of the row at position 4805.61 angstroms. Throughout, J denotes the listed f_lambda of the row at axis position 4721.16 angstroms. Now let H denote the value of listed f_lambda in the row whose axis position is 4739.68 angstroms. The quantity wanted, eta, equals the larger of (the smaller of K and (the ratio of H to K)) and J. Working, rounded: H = 41.54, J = 48.19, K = 35.98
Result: 48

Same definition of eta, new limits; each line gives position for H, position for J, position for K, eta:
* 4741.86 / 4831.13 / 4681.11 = 34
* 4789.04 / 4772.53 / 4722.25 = 52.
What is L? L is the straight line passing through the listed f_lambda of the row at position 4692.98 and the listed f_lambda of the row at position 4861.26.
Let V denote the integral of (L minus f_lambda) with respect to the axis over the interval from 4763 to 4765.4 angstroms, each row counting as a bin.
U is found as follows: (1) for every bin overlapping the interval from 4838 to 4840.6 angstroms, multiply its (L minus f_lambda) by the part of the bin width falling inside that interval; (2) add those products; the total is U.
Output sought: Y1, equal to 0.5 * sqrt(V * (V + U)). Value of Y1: 10.7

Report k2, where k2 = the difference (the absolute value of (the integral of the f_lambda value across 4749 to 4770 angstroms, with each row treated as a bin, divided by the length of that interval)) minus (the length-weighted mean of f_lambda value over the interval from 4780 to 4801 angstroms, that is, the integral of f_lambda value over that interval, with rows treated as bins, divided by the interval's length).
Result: 1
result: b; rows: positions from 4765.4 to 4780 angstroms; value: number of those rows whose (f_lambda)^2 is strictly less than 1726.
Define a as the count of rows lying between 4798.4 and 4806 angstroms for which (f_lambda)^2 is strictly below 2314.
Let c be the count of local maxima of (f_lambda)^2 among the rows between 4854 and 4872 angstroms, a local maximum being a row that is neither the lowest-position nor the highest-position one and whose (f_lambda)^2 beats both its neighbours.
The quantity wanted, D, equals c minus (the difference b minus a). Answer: 8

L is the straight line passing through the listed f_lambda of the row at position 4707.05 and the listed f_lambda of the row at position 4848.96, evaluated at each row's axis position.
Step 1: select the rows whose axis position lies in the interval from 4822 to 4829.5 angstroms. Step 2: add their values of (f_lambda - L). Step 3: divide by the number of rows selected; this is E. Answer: 2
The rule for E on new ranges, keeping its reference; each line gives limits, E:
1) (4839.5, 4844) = 17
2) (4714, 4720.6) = 15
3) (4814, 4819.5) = 10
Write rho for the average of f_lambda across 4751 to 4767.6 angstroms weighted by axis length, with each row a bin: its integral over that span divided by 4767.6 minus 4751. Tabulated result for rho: 47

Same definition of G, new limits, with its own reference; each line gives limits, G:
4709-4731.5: 4709.22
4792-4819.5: 4818.91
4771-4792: 4791.25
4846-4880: 4847.85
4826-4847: 4826.68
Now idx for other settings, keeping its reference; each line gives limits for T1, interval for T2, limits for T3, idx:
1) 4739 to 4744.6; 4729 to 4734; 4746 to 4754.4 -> 1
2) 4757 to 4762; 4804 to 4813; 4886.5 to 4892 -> 3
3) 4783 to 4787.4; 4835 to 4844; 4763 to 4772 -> 1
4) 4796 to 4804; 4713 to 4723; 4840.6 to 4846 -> -3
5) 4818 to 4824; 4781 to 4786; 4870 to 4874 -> -4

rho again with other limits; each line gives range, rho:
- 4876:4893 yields 48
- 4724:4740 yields 43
